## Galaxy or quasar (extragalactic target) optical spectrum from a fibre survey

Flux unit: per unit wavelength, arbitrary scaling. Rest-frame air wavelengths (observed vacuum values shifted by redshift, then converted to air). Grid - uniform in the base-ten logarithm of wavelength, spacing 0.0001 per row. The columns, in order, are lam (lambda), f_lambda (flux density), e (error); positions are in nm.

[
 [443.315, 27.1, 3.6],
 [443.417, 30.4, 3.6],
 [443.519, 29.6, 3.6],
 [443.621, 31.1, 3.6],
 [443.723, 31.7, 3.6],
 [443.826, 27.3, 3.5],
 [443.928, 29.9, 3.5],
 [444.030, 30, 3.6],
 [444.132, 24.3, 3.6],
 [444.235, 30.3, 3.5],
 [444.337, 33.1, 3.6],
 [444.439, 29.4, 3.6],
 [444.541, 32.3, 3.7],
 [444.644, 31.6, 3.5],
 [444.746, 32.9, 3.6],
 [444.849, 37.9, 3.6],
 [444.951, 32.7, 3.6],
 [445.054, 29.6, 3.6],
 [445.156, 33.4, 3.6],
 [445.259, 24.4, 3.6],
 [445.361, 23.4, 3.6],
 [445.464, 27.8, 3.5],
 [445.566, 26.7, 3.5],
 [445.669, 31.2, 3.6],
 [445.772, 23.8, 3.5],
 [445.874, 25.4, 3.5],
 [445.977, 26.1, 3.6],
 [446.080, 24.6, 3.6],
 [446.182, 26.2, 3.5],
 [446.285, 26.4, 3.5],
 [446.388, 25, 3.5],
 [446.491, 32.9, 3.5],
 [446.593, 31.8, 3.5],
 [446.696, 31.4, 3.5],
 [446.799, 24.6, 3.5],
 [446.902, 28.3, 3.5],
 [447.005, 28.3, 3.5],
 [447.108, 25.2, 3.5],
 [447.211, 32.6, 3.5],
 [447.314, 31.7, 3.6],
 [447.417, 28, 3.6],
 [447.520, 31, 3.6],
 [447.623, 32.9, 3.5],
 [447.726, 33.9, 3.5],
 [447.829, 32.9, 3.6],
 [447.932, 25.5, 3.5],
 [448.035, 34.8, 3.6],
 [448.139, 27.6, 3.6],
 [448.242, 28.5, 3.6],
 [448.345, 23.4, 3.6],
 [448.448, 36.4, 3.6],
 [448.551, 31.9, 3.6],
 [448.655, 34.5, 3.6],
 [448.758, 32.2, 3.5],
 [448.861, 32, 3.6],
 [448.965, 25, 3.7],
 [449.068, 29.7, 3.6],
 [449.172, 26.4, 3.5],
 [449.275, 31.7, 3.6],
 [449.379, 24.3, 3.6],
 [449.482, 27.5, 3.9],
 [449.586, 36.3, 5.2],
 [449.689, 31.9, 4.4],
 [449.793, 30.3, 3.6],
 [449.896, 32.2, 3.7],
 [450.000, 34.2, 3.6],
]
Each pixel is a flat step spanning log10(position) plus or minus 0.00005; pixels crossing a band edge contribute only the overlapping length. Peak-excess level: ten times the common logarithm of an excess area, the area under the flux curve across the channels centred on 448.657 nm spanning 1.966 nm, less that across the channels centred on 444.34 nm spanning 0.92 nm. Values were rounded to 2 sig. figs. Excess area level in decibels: 15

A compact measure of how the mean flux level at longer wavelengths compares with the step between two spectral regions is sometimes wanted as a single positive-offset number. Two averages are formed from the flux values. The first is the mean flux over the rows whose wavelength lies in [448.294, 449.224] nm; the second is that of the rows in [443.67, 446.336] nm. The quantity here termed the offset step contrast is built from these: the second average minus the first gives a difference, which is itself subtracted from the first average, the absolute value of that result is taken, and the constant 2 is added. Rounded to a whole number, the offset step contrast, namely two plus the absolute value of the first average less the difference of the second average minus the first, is 33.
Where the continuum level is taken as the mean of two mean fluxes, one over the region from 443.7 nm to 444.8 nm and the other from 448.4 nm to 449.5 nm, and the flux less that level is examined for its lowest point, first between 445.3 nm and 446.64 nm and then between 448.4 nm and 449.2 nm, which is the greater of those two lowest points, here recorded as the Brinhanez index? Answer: -5.2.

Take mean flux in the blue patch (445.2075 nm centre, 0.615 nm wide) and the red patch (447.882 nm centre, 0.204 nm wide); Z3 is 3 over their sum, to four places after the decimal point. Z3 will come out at 0.0519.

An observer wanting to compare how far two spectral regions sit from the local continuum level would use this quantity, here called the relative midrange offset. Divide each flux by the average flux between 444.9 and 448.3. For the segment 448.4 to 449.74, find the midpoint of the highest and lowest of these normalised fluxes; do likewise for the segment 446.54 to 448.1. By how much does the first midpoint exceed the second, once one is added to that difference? 1.02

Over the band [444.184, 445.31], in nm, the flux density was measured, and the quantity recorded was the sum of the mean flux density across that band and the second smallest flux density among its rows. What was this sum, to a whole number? 61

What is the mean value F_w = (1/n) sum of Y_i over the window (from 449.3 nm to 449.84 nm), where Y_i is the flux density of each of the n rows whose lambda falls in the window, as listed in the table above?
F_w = 30.1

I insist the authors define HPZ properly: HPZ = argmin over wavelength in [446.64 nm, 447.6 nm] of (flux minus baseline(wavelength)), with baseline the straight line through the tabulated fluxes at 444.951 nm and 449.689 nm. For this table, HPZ 446.799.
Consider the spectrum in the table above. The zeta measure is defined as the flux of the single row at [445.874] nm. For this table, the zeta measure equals 25.4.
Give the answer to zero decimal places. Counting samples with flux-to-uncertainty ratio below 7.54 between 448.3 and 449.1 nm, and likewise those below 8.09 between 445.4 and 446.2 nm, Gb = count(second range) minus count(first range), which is 5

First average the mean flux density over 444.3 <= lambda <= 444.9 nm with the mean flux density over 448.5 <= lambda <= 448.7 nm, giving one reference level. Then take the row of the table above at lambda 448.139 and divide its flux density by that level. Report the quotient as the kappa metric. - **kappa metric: 0.84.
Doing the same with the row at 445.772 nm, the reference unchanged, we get 0.72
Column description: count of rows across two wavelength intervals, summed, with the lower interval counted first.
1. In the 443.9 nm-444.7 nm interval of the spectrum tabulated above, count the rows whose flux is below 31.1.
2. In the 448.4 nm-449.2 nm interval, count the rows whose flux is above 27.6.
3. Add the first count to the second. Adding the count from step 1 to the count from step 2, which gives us 11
